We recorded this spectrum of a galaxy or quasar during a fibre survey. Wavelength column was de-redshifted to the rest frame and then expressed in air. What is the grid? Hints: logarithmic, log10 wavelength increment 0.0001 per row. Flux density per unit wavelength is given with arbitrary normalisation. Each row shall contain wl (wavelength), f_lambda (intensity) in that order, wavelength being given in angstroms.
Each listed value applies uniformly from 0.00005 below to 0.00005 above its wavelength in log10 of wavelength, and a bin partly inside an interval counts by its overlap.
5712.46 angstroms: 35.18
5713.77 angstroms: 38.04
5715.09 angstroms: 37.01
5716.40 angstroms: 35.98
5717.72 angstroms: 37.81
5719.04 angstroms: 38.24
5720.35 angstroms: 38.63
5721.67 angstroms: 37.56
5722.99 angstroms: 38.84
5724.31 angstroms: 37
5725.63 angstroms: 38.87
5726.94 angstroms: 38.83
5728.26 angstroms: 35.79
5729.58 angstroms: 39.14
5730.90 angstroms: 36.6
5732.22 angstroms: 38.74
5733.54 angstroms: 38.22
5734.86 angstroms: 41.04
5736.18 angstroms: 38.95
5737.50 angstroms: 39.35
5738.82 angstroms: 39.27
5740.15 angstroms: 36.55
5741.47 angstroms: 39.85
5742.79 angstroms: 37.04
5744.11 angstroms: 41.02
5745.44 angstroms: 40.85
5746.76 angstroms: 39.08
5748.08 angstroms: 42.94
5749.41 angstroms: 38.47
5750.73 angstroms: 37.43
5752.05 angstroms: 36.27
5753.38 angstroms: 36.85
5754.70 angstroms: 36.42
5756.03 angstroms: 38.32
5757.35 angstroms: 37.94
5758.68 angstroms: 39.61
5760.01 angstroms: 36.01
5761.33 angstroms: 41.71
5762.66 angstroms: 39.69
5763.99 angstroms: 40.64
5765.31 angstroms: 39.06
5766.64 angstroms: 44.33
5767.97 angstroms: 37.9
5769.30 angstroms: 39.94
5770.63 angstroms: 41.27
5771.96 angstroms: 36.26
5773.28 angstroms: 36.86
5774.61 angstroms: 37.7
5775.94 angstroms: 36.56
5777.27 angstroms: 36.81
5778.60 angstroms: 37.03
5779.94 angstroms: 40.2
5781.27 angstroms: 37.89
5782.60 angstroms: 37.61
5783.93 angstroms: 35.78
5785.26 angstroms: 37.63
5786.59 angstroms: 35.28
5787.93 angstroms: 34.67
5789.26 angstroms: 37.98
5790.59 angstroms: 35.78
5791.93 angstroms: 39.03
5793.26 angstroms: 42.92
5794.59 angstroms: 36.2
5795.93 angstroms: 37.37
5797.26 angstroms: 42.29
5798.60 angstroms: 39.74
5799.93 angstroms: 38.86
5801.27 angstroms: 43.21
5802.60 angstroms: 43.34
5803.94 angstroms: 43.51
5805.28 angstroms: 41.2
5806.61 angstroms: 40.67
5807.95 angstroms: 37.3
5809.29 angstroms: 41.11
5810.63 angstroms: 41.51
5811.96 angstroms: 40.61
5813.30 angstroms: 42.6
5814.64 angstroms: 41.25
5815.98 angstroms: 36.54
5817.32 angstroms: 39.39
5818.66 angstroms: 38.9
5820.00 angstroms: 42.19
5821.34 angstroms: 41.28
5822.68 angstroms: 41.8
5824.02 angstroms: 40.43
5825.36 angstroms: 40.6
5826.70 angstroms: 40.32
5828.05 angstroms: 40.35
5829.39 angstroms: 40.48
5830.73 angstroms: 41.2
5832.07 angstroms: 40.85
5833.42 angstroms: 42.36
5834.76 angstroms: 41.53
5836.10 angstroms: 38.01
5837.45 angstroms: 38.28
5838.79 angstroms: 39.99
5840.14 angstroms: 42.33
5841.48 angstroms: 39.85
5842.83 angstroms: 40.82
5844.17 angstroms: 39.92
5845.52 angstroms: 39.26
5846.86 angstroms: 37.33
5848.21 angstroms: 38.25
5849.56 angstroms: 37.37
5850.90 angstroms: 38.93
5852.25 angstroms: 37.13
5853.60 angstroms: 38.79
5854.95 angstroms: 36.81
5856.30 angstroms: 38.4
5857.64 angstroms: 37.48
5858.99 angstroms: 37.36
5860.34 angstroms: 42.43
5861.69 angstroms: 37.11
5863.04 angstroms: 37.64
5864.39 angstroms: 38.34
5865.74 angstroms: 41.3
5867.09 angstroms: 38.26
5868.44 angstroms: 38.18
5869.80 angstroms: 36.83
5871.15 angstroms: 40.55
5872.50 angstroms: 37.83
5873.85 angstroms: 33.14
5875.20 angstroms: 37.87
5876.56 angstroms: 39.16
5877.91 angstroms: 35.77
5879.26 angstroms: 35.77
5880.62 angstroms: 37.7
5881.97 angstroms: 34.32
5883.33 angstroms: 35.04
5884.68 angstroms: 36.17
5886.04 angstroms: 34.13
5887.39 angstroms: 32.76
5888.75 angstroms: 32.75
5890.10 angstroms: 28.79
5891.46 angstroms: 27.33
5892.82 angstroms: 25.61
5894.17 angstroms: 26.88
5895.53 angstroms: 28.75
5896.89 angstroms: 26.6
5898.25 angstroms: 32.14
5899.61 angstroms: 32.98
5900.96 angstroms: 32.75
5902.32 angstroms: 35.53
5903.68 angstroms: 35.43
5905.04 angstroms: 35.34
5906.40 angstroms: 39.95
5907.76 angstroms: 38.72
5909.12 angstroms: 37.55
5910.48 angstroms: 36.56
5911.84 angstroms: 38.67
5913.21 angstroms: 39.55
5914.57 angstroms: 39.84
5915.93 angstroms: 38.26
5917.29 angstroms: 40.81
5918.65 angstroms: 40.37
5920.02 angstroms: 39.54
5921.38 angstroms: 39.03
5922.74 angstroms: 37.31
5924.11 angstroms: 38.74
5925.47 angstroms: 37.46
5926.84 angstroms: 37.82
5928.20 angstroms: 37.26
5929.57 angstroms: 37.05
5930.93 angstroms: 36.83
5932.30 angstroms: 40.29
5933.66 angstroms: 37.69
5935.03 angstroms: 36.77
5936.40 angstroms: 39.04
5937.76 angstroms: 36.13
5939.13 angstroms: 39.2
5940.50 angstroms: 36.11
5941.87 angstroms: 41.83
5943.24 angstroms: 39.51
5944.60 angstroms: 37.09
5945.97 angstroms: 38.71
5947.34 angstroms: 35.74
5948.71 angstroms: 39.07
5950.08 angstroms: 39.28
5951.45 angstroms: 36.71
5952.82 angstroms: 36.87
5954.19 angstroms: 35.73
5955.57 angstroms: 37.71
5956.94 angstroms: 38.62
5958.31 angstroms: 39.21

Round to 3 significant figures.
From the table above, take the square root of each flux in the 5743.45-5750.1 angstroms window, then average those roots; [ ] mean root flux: 6.36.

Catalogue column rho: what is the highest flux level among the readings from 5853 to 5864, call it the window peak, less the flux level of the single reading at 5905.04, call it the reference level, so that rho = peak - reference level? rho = 7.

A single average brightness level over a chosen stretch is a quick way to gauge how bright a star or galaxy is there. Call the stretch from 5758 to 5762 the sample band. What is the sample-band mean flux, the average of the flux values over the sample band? 39.1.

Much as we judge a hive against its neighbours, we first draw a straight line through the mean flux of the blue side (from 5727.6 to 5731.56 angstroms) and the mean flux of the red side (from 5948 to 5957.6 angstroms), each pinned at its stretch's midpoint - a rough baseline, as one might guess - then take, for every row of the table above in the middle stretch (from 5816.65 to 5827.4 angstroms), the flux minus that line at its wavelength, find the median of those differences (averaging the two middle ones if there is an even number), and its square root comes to 1.8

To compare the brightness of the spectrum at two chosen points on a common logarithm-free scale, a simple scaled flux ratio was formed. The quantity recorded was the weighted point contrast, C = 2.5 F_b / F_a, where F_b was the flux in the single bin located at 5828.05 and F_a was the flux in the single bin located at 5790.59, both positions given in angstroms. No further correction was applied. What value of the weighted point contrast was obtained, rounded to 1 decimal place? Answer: 2.8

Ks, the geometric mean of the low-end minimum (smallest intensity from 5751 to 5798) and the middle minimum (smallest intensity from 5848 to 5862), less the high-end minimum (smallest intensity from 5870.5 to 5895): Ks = 10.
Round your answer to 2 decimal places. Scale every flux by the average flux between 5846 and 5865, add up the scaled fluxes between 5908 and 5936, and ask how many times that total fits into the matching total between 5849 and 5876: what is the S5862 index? 0.99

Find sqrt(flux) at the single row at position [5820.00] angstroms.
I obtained 6.5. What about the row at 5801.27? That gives 6.6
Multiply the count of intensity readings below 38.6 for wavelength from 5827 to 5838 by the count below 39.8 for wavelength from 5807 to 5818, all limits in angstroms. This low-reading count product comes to 6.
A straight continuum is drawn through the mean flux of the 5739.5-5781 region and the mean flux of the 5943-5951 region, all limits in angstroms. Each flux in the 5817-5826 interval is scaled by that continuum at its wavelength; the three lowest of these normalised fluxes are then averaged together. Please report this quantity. 1.03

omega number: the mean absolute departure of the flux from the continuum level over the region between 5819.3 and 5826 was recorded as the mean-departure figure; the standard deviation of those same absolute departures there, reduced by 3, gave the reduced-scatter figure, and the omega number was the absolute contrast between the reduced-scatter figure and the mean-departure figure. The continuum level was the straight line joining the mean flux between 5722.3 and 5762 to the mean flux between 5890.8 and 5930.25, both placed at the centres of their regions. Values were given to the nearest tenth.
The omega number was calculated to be 6.4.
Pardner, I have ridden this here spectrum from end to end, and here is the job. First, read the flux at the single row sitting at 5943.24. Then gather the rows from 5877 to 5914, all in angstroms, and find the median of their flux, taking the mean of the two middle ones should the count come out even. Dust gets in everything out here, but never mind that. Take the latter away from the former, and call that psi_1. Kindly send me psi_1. 4.5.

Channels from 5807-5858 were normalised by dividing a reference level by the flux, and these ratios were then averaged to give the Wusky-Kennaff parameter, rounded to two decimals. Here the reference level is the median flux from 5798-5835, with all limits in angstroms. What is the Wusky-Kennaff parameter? 1.03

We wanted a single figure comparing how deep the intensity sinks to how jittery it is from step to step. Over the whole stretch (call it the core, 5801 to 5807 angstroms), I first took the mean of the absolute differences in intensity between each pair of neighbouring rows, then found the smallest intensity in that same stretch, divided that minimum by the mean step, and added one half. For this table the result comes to 52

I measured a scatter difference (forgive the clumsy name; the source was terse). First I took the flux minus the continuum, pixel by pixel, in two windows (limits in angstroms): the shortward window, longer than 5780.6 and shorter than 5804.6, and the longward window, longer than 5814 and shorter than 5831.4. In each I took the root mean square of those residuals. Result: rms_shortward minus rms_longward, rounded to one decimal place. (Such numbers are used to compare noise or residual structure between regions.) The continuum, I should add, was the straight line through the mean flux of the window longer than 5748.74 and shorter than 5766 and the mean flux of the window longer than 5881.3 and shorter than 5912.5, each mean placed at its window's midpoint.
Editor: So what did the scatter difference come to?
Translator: -1.1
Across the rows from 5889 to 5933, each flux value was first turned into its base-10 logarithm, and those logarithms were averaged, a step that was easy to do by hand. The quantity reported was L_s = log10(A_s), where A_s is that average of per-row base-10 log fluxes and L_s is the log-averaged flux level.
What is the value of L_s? 0.190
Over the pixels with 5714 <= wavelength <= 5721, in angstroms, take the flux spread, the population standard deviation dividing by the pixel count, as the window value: 0.95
